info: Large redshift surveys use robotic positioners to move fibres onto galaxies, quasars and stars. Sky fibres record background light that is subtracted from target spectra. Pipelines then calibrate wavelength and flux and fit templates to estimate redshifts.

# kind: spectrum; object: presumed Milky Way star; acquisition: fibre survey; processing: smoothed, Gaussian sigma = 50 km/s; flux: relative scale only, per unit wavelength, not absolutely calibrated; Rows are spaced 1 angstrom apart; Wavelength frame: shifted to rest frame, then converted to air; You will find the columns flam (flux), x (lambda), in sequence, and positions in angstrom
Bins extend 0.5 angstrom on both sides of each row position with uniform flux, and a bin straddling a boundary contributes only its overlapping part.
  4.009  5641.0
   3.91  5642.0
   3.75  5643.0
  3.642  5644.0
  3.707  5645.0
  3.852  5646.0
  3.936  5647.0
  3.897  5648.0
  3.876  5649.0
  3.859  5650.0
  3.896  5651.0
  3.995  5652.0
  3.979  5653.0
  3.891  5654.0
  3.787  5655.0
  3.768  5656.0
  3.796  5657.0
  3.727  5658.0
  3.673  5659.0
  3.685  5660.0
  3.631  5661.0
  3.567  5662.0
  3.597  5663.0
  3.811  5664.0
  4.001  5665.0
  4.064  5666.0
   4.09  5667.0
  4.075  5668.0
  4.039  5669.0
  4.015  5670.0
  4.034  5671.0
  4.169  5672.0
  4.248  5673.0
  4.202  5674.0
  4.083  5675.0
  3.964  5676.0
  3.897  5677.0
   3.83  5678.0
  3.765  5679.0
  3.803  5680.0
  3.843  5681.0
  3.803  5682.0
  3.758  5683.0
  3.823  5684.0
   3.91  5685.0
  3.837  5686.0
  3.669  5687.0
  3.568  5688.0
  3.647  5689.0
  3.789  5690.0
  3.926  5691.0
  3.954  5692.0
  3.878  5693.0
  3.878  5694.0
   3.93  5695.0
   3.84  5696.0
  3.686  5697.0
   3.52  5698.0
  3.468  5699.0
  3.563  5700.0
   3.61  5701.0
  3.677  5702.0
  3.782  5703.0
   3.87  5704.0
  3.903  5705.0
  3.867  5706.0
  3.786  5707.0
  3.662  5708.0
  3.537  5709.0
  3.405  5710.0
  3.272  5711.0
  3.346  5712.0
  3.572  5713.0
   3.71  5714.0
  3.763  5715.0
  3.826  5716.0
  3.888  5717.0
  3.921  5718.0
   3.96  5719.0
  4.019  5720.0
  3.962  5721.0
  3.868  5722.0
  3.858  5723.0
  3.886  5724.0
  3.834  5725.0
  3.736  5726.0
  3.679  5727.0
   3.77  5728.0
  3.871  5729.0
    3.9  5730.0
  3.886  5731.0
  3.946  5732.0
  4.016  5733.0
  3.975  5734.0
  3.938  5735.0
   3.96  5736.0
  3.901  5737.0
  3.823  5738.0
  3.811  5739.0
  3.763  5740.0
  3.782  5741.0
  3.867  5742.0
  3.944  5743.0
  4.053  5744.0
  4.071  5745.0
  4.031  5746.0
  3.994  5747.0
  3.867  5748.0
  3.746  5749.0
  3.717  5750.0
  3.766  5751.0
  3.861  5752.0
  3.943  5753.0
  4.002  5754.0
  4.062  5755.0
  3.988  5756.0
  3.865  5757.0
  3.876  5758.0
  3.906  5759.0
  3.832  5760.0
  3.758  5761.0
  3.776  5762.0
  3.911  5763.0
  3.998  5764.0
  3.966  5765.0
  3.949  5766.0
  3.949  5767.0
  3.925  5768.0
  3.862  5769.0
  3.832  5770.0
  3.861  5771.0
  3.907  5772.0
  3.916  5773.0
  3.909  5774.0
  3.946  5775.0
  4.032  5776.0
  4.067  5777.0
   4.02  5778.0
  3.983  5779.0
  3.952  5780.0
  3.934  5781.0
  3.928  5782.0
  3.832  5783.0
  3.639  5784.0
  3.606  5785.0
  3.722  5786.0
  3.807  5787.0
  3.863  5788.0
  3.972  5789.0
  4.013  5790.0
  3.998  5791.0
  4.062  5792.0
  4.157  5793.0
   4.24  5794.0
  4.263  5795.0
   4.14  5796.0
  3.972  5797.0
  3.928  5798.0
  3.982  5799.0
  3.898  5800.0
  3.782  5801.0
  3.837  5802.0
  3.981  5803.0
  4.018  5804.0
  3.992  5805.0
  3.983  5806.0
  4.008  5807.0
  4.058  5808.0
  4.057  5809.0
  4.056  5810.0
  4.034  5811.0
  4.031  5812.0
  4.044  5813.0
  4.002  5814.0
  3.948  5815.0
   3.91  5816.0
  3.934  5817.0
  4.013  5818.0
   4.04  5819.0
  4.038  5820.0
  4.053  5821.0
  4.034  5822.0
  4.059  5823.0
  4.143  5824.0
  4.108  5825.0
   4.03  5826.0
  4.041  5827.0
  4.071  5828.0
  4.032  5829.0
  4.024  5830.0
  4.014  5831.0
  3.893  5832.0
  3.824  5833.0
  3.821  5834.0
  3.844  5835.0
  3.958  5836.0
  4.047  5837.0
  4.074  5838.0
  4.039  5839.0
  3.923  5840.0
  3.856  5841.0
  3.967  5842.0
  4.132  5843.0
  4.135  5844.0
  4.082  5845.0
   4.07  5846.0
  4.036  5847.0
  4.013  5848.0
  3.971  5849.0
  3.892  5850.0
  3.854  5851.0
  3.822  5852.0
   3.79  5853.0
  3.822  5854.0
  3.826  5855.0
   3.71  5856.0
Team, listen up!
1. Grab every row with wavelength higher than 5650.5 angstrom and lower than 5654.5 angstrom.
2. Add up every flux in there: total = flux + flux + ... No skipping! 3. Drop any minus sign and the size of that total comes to 15.8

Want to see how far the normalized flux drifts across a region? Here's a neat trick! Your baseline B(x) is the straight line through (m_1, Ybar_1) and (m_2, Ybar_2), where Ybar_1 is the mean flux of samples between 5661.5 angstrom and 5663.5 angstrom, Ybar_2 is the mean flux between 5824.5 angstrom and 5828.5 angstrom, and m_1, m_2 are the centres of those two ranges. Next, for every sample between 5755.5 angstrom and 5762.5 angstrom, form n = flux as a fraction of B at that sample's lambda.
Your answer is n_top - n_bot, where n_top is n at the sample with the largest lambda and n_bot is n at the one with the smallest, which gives -0.06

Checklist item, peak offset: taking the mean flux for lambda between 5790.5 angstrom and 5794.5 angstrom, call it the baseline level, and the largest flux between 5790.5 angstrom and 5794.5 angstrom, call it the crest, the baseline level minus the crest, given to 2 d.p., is -0.13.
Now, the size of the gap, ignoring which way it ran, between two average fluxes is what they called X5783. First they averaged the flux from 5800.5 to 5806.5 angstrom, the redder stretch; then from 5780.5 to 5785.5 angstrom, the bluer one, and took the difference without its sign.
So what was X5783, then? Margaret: 0.14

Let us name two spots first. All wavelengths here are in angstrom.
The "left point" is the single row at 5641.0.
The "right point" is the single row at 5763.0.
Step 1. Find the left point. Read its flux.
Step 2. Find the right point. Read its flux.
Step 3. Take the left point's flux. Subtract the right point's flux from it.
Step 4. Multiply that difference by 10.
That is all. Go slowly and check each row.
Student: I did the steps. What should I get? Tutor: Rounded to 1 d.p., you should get 1.0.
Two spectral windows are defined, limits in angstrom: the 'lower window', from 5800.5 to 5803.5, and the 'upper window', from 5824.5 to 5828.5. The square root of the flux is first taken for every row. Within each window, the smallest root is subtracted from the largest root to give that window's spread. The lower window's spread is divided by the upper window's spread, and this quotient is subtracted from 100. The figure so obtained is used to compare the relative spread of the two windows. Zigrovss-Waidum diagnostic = 97.4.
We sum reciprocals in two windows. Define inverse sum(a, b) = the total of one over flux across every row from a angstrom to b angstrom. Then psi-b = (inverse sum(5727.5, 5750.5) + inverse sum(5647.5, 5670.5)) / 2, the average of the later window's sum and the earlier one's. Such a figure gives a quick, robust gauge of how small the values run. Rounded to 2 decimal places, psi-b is 5.94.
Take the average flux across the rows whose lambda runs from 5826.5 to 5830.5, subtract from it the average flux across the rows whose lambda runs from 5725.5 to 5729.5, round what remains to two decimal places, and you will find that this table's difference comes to 0.28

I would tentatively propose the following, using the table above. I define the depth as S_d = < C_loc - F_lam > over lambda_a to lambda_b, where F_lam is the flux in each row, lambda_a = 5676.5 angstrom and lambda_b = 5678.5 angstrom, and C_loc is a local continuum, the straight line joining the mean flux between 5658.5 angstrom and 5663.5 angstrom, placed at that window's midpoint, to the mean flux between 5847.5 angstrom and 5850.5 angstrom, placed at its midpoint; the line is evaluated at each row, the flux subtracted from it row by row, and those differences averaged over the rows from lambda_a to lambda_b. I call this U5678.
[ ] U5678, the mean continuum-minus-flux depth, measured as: -0.20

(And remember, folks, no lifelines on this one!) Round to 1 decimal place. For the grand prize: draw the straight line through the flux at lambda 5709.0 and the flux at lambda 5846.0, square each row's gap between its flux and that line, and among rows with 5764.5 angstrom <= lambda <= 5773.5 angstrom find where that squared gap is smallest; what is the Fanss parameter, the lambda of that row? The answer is 5770.0 angstrom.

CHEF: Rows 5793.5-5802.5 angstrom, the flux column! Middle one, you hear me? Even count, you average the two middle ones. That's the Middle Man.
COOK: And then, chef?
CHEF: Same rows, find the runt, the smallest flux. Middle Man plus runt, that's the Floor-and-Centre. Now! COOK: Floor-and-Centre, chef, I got 7.75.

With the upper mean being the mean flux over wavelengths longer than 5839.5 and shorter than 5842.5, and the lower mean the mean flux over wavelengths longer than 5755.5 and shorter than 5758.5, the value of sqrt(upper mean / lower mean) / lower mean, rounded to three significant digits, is 0.256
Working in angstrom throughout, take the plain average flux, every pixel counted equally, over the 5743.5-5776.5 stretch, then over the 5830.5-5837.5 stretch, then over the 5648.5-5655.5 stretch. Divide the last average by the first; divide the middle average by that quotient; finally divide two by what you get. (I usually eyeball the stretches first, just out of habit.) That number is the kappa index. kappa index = 0.509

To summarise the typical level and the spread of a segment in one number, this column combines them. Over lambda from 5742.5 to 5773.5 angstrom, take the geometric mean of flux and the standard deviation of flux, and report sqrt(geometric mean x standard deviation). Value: 0.61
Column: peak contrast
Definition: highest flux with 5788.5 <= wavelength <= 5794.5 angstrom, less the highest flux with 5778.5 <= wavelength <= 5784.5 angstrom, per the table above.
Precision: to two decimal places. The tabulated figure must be 0.26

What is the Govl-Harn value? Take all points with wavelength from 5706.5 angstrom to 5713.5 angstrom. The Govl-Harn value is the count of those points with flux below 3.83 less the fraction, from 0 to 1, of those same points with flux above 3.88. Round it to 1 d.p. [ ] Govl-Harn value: 7.0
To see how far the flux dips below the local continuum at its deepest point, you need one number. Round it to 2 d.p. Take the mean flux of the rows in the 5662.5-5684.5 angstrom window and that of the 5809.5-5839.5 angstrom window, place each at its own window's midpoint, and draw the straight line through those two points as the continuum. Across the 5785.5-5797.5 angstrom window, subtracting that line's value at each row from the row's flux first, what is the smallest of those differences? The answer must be -0.27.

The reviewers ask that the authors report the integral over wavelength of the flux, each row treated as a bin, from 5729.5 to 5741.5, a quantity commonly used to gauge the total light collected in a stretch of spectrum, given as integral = 46.7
